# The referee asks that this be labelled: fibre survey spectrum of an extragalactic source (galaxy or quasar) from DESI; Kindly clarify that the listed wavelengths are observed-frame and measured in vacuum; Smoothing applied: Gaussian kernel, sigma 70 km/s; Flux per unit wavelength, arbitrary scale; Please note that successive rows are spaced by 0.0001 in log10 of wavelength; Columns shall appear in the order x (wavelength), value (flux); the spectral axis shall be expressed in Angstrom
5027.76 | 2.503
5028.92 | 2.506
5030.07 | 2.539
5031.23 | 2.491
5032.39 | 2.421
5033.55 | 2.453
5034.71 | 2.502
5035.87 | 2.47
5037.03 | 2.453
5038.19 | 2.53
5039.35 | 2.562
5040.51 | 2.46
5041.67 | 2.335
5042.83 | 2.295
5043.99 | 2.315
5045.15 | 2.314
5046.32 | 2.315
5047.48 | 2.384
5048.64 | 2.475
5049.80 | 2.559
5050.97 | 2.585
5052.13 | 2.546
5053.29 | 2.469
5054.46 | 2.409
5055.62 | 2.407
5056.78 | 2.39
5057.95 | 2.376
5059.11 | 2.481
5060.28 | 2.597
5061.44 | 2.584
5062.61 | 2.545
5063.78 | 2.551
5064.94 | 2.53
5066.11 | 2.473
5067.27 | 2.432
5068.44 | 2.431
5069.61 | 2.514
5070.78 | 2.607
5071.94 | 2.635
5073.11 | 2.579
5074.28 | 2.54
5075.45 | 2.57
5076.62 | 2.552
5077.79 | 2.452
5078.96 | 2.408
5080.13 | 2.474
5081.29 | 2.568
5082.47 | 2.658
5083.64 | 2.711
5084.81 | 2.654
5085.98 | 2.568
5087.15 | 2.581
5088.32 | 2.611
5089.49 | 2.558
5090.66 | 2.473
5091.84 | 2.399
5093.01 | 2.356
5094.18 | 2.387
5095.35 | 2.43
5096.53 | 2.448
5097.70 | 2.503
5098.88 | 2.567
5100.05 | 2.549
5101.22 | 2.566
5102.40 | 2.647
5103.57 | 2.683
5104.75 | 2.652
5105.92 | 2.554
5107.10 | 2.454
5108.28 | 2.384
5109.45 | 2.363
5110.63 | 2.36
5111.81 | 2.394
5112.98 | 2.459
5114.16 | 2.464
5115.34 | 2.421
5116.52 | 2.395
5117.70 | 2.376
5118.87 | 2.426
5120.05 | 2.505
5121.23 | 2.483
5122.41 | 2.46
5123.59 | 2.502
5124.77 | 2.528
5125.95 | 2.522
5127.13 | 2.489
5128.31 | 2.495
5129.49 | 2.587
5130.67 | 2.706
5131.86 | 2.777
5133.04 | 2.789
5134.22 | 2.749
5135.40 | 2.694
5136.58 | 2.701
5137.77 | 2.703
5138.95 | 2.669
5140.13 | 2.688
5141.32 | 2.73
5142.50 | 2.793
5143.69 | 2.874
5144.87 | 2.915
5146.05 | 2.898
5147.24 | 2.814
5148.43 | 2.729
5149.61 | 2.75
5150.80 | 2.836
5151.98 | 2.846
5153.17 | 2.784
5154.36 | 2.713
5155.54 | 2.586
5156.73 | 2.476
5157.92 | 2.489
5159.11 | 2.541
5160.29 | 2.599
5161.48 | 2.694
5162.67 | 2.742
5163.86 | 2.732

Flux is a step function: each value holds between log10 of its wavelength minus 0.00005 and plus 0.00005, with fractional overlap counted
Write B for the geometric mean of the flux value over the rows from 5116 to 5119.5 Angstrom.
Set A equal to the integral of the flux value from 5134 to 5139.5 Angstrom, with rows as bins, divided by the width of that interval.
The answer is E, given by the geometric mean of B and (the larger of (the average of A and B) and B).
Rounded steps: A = 2.70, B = 2.40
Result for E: 2.47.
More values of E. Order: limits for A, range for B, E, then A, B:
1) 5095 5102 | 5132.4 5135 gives 2.77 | 2.51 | 2.77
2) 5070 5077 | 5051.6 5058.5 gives 2.47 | 2.58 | 2.43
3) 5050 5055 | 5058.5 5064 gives 2.55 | 2.50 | 2.55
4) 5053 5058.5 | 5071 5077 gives 2.57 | 2.41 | 2.57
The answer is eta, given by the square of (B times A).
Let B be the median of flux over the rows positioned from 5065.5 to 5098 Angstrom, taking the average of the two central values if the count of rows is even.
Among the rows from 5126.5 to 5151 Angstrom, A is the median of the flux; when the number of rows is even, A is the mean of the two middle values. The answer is 47.6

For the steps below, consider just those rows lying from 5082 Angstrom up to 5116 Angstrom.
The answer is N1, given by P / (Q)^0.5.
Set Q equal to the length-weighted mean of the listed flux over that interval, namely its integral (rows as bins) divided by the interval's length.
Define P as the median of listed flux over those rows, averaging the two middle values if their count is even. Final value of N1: 1.58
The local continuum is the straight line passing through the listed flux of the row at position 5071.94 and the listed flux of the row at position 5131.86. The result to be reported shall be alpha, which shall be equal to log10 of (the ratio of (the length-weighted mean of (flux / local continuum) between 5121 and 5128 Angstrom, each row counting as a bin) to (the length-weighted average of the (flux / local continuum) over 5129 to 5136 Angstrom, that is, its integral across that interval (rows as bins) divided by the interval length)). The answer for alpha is -0.034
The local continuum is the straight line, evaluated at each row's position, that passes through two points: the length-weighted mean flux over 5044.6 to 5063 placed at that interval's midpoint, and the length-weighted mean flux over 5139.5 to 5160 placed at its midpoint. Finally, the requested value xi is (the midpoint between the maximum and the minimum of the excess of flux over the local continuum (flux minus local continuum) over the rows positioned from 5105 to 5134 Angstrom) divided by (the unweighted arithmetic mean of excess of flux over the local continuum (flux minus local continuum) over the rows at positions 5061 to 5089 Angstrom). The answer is -2.8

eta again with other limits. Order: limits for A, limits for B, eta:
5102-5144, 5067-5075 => 41.1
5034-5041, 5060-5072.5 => 40.0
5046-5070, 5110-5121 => 35.9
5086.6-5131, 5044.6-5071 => 37.9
